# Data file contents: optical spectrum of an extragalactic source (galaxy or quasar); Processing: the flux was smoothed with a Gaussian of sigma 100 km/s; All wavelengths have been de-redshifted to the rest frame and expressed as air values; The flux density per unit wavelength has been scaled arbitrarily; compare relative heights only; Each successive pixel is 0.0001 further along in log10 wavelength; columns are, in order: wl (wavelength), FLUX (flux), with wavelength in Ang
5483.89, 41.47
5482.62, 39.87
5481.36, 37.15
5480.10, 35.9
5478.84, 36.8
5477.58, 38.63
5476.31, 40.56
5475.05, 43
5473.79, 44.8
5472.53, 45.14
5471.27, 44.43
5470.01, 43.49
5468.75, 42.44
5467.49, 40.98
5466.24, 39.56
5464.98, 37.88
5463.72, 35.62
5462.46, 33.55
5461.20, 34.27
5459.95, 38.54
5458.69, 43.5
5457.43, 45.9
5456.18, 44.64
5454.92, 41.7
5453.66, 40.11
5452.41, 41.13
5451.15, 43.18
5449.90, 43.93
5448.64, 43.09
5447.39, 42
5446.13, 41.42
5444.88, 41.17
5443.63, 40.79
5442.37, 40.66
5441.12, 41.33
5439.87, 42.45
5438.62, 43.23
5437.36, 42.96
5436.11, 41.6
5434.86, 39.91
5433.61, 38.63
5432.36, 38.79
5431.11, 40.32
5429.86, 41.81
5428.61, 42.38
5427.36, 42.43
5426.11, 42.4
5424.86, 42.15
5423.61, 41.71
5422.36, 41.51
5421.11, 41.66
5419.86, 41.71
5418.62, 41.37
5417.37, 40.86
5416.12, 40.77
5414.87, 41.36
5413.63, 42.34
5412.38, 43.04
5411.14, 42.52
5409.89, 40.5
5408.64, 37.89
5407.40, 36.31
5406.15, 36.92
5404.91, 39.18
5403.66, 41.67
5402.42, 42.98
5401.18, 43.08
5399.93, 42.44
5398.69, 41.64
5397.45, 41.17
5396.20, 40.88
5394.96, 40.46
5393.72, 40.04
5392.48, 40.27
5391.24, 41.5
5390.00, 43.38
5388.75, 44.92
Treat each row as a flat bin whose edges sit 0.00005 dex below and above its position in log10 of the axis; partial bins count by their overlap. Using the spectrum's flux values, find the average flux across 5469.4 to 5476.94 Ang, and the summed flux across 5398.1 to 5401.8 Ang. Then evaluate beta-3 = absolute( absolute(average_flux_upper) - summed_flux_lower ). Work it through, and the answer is 84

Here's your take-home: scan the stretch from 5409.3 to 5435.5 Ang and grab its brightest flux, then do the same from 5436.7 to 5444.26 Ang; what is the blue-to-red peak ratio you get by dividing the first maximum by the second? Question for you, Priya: 1.00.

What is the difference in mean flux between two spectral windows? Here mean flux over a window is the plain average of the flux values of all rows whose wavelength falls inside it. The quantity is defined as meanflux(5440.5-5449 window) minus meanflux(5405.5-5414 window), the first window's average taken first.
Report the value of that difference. 1.6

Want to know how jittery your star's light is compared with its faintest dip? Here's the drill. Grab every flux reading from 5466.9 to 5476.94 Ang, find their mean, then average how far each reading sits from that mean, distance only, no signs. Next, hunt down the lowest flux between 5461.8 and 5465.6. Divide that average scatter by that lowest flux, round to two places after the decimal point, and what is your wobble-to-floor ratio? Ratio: 0.04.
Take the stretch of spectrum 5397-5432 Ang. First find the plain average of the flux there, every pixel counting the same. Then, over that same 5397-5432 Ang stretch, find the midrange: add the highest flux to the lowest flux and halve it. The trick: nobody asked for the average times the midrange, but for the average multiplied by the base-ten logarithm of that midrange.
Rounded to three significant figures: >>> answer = 65.9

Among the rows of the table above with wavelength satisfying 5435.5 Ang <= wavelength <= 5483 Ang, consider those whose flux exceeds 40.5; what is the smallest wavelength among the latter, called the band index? 5436.11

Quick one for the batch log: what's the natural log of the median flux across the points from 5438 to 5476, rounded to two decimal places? 3.73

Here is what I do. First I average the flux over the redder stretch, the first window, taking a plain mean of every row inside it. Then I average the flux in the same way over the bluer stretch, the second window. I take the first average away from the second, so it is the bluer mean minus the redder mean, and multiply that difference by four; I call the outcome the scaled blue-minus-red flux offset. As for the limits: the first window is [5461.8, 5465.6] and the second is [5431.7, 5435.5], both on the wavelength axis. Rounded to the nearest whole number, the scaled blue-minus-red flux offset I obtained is 14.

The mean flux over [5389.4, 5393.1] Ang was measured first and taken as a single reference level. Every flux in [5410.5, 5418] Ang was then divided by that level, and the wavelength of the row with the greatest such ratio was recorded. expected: 5412.38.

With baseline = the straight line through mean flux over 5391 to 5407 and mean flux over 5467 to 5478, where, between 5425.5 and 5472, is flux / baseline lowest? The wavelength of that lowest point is 5462.46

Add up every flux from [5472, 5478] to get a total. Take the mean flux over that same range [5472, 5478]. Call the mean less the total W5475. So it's -170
